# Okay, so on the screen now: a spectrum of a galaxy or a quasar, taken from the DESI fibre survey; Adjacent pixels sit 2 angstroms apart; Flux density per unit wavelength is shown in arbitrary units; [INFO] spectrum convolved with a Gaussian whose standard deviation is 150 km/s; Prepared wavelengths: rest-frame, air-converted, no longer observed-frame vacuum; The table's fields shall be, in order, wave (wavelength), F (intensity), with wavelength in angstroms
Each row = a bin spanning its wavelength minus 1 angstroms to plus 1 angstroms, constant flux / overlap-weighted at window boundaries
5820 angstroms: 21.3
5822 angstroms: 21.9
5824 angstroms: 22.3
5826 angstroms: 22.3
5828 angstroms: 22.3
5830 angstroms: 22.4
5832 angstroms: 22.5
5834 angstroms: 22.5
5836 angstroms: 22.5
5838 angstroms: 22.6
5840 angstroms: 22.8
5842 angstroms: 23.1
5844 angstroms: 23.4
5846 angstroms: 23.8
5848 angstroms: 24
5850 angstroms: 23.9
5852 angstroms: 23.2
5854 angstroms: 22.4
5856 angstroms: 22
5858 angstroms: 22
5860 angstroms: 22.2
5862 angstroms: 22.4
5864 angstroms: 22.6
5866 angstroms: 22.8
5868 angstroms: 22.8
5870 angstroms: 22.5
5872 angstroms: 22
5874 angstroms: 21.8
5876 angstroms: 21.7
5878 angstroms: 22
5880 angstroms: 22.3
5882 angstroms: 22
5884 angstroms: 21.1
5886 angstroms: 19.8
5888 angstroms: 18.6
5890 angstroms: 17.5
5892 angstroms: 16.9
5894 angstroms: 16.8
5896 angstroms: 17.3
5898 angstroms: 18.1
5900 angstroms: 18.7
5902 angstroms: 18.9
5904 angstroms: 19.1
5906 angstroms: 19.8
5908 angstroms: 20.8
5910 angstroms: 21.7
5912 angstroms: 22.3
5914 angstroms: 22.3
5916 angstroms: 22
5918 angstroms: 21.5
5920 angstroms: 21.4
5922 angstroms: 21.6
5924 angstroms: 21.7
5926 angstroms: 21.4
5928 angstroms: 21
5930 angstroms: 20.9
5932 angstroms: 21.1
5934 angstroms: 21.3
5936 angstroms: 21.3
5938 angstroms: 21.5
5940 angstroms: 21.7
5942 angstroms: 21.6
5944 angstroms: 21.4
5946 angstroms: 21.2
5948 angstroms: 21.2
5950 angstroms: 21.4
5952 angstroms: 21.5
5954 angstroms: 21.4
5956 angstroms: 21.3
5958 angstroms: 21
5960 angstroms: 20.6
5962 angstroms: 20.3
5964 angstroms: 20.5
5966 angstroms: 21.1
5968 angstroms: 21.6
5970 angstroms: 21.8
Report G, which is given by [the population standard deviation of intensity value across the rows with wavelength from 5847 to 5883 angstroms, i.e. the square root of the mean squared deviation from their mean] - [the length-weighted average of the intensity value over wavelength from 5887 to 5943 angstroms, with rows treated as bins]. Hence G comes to -19.7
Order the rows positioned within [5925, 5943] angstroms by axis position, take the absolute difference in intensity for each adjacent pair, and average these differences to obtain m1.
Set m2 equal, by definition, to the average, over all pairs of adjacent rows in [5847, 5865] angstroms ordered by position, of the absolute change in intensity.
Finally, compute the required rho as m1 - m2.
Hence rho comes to -0.15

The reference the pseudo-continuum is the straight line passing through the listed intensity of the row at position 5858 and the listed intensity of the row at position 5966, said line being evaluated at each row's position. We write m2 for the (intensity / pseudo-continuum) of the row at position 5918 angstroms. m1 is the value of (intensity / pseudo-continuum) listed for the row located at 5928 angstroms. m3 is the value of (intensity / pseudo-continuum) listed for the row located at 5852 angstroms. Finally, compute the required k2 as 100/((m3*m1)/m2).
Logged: 97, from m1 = 0.98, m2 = 1.00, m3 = 1.05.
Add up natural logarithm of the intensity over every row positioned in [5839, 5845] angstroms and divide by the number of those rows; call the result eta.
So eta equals 3.140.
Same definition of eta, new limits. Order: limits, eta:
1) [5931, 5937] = 3.056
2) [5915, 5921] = 3.074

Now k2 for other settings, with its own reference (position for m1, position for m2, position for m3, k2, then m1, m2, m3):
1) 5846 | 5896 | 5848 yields 68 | 1.08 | 0.80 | 1.09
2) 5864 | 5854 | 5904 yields 112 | 1.03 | 1.02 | 0.88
